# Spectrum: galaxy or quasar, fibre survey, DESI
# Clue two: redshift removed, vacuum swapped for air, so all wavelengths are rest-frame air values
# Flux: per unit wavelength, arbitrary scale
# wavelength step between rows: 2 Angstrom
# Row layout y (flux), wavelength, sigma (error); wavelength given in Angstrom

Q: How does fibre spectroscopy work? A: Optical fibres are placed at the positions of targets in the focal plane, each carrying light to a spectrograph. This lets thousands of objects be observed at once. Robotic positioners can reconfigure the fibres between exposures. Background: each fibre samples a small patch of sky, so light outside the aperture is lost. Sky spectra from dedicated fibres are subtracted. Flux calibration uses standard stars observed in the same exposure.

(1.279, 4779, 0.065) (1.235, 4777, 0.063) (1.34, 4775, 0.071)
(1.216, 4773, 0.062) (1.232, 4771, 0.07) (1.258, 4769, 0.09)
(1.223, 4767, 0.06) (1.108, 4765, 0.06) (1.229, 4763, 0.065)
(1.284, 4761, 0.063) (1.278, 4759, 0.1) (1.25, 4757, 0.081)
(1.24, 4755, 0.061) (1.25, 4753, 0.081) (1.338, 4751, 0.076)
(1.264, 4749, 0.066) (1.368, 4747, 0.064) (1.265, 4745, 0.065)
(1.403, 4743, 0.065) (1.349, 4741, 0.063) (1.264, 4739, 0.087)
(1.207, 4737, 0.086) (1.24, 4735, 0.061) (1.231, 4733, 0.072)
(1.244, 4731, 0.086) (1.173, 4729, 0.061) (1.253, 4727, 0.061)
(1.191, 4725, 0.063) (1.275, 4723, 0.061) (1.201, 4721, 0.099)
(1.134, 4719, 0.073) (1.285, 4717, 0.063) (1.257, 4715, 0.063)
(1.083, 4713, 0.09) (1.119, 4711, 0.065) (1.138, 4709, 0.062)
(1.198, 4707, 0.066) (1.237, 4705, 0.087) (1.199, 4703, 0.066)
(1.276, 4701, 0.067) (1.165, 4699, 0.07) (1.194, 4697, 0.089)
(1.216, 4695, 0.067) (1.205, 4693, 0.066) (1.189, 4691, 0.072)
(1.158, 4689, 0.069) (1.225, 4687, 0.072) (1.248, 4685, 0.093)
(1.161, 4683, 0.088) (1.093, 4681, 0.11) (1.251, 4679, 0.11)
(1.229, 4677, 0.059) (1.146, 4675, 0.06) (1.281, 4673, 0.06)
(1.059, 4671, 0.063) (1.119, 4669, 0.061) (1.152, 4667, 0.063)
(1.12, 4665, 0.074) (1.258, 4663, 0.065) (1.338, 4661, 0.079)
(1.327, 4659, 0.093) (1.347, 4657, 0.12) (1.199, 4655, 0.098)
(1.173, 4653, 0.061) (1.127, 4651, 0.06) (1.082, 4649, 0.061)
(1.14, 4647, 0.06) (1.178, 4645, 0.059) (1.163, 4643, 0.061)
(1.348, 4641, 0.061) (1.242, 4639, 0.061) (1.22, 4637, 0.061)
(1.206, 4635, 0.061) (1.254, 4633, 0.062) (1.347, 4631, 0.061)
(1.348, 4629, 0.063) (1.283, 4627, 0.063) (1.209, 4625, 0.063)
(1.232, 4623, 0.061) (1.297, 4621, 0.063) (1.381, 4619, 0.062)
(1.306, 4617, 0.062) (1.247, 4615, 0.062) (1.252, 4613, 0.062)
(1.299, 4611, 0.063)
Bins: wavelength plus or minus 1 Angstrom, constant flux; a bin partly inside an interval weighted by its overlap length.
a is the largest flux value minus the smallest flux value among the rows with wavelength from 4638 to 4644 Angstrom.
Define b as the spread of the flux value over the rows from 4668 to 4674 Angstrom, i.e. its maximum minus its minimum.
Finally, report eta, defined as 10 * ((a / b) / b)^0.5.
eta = 19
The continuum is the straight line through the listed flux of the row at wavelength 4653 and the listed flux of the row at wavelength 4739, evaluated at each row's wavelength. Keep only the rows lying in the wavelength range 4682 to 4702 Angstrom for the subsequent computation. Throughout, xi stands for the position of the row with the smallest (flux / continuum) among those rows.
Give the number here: 4699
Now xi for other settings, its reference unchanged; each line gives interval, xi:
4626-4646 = 4643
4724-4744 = 4729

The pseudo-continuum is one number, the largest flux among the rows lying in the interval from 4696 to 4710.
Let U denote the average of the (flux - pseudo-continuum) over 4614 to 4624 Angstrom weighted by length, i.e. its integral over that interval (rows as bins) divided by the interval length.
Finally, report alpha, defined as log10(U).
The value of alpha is -1.8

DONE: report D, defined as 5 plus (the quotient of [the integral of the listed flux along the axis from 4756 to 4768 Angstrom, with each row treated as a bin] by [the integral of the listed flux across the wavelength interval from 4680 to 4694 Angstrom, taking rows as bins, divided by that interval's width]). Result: 17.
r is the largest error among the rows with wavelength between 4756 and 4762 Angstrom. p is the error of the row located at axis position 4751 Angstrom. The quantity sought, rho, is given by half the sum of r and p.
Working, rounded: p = 0.076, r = 0.100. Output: 0.0880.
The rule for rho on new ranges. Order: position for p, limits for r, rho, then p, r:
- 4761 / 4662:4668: 0.0685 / 0.063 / 0.074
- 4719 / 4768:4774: 0.0815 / 0.073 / 0.090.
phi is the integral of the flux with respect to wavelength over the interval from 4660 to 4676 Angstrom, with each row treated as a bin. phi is 19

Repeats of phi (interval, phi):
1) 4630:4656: 31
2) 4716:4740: 29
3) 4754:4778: 30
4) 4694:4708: 17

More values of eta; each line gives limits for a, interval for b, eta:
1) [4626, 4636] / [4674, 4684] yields 24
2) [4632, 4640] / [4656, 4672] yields 8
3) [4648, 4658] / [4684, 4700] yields 57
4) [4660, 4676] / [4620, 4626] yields 60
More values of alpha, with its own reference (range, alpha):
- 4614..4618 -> -3.3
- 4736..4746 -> -1.7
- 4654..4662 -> -1.6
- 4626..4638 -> -3.5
